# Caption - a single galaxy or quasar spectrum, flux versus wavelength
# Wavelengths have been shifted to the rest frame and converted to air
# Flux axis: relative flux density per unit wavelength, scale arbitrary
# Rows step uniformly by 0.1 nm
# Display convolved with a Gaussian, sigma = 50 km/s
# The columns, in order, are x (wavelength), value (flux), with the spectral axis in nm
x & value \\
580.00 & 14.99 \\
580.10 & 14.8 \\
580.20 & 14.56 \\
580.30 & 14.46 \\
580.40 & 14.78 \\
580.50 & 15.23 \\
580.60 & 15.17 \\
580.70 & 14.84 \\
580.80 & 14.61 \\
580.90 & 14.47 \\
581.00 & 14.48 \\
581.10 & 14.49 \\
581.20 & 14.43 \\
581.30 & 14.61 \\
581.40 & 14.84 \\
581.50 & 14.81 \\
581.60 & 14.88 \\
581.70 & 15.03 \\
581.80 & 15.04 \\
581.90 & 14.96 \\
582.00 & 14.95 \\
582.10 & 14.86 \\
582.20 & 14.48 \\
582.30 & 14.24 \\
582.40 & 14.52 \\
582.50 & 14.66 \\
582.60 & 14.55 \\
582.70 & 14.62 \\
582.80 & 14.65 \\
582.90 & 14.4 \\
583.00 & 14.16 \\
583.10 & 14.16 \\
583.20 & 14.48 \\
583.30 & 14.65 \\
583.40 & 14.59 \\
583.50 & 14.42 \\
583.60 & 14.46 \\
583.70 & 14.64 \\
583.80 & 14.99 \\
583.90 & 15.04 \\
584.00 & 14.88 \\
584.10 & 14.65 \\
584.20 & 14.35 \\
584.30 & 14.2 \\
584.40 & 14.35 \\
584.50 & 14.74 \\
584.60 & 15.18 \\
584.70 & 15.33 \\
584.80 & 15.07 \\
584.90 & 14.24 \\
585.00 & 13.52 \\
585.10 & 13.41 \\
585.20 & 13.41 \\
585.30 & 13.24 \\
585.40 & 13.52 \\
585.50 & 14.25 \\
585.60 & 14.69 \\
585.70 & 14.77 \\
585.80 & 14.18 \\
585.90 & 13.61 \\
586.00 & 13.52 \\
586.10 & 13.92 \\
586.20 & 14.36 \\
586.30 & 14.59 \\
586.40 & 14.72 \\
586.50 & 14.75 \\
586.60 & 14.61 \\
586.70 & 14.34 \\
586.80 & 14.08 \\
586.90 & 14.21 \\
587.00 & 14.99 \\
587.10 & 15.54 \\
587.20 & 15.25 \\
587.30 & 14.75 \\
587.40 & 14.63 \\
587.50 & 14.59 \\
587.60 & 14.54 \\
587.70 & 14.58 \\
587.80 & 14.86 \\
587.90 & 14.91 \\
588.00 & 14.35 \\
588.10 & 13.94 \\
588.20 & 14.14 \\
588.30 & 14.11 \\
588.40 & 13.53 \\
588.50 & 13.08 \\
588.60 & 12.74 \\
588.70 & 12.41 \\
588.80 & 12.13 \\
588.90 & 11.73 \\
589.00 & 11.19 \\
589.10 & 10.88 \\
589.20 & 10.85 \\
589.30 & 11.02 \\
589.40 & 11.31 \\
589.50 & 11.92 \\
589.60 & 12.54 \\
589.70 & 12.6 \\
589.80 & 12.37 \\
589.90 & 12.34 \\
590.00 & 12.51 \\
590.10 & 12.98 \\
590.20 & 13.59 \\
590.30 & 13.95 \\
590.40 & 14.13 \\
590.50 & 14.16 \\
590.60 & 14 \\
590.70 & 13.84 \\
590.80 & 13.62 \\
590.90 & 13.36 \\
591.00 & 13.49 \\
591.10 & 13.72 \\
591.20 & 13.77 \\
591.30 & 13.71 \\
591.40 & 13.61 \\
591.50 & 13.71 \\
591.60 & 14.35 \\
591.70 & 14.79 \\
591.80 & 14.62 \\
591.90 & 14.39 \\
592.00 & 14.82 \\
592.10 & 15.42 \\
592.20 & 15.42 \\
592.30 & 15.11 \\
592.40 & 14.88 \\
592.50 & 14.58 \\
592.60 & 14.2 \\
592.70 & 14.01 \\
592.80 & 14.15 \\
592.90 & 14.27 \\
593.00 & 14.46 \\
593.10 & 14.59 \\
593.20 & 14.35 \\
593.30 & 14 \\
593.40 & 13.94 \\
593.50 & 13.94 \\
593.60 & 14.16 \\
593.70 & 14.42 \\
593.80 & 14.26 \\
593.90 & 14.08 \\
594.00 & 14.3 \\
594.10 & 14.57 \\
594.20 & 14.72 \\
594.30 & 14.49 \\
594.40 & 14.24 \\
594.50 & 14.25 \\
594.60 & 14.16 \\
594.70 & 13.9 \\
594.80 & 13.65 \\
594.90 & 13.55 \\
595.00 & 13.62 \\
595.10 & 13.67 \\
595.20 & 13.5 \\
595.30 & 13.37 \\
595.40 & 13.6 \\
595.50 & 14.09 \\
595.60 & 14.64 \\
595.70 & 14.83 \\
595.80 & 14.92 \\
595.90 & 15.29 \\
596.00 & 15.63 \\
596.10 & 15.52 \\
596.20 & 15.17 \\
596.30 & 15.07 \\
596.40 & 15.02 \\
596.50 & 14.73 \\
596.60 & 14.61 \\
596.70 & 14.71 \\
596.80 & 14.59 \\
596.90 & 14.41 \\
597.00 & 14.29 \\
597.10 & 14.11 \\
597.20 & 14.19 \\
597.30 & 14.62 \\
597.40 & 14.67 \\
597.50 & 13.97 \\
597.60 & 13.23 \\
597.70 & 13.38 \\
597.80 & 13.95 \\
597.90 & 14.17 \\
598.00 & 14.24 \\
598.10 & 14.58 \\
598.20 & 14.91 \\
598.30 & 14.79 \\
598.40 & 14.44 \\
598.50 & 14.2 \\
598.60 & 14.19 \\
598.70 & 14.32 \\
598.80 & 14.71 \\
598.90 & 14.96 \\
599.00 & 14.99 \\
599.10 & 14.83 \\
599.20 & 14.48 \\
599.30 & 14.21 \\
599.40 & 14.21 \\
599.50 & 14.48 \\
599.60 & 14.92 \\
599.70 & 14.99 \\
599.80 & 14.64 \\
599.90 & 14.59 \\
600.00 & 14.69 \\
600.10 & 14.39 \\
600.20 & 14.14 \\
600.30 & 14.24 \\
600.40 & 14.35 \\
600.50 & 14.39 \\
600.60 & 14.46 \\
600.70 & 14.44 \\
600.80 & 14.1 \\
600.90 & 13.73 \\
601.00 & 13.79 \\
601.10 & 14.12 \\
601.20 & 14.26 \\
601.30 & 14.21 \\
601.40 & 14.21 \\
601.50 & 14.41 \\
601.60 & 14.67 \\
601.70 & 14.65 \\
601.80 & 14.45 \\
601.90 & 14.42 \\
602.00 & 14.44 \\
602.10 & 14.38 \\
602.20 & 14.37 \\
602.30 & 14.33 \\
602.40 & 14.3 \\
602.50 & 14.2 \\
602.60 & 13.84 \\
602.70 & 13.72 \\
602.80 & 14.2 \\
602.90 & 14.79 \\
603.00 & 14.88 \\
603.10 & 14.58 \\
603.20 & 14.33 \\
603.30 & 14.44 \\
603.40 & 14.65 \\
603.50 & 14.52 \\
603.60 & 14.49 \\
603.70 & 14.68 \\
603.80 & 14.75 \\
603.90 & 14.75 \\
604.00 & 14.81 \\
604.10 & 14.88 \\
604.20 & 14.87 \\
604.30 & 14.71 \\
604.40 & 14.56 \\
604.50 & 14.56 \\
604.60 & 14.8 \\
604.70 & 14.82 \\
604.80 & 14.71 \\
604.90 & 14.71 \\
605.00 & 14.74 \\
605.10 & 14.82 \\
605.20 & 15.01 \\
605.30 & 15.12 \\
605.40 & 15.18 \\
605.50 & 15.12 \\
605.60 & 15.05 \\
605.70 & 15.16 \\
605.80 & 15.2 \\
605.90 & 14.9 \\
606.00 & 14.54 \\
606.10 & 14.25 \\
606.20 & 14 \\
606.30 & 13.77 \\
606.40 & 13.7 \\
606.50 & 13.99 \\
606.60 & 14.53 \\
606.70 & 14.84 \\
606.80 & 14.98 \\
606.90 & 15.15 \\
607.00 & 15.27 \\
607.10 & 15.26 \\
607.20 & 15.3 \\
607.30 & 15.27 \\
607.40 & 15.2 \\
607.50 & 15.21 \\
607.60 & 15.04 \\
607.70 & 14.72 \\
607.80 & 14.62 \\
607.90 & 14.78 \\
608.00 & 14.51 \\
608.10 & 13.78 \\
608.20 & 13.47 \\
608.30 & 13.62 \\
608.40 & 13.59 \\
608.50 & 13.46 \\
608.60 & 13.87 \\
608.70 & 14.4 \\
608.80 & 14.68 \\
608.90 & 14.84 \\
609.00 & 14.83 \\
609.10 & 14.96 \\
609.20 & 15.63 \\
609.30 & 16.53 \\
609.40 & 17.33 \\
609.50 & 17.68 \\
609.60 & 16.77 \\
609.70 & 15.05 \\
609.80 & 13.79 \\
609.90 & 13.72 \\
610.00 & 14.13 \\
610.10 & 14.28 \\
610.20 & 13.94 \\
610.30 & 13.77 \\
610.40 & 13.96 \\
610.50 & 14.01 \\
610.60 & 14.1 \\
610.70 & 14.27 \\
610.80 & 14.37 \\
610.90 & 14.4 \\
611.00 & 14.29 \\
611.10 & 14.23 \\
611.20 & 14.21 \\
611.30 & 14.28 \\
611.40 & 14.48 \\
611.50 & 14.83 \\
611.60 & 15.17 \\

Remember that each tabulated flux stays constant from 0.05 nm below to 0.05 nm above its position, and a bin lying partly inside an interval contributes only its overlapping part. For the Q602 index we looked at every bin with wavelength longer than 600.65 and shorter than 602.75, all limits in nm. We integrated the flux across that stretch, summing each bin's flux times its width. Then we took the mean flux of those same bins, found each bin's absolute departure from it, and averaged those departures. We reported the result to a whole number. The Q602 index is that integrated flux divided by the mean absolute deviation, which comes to 140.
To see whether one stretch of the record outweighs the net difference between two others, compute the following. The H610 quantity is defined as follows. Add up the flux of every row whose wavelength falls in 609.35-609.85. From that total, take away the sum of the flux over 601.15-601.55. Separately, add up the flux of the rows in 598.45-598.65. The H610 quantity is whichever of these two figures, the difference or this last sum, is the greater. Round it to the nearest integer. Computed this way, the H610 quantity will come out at 28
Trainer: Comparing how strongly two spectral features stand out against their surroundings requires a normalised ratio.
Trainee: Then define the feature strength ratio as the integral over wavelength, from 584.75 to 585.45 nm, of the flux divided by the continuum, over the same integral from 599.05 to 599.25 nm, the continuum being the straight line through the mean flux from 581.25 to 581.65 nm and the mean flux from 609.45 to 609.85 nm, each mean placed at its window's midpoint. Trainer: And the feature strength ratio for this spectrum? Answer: 3.4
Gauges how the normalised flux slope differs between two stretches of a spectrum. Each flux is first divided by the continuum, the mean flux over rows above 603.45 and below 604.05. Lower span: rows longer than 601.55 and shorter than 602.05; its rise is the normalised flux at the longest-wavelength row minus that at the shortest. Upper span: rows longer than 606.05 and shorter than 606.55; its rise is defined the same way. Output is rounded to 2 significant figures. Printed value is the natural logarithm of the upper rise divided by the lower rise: 0.12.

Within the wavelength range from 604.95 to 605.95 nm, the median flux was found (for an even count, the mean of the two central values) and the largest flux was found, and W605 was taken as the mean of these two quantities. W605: 15.14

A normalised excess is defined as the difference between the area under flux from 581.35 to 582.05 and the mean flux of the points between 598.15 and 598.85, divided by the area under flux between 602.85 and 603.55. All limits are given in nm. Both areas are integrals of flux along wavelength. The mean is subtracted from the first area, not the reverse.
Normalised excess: -0.40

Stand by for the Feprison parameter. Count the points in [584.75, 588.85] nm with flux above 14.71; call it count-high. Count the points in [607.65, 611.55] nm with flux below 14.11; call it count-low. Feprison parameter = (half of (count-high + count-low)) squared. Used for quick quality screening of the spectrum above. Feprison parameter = 132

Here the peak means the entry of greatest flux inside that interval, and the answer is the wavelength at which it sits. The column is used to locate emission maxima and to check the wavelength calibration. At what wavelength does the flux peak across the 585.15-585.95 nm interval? 585.70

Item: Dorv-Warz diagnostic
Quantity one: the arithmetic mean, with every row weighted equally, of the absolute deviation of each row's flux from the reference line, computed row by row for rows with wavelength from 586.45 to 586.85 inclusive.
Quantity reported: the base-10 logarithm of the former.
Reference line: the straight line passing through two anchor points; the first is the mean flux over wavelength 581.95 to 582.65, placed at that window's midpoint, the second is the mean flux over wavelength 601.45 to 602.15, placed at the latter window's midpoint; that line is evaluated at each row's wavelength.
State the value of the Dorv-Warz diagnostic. -0.6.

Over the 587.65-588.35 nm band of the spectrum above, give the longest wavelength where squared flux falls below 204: 588.30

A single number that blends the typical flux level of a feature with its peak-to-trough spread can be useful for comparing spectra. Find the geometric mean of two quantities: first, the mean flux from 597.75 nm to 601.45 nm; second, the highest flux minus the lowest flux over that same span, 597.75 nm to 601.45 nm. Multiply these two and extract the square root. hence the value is 4.3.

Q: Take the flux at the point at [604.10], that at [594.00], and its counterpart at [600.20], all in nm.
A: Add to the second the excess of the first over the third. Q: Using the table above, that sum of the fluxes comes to 15.0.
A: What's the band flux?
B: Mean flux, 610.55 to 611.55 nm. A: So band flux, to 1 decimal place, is 14.3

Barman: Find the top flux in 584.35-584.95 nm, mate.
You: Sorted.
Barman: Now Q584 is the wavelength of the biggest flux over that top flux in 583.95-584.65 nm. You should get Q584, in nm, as 584.60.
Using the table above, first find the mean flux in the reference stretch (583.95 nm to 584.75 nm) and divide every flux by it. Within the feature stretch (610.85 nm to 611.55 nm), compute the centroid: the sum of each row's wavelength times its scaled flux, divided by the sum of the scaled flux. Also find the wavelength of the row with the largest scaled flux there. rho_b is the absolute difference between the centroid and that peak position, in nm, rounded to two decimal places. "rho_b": 0.30 nm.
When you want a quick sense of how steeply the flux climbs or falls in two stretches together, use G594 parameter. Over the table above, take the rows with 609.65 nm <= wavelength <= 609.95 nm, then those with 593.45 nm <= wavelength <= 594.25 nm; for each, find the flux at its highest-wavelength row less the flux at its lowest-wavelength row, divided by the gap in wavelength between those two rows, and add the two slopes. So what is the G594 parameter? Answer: -5.5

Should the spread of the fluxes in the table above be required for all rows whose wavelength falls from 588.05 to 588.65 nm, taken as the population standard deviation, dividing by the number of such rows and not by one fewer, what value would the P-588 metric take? 0.53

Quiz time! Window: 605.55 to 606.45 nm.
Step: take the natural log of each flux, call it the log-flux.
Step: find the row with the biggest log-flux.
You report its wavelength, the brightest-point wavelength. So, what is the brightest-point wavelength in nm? 605.80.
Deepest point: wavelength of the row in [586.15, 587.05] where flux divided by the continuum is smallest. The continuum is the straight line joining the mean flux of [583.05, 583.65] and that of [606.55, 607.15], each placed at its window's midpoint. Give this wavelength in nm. 586.80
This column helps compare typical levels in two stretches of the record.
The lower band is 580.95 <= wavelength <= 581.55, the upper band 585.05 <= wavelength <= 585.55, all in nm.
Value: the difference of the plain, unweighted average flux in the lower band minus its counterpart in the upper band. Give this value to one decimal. 1.0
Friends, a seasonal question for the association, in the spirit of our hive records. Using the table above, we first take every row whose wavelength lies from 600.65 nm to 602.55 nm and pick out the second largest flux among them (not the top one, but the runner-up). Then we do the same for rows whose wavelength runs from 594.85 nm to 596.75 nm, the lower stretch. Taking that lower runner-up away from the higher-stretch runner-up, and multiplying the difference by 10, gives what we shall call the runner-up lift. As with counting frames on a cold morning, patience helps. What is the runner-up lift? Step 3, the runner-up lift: -9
